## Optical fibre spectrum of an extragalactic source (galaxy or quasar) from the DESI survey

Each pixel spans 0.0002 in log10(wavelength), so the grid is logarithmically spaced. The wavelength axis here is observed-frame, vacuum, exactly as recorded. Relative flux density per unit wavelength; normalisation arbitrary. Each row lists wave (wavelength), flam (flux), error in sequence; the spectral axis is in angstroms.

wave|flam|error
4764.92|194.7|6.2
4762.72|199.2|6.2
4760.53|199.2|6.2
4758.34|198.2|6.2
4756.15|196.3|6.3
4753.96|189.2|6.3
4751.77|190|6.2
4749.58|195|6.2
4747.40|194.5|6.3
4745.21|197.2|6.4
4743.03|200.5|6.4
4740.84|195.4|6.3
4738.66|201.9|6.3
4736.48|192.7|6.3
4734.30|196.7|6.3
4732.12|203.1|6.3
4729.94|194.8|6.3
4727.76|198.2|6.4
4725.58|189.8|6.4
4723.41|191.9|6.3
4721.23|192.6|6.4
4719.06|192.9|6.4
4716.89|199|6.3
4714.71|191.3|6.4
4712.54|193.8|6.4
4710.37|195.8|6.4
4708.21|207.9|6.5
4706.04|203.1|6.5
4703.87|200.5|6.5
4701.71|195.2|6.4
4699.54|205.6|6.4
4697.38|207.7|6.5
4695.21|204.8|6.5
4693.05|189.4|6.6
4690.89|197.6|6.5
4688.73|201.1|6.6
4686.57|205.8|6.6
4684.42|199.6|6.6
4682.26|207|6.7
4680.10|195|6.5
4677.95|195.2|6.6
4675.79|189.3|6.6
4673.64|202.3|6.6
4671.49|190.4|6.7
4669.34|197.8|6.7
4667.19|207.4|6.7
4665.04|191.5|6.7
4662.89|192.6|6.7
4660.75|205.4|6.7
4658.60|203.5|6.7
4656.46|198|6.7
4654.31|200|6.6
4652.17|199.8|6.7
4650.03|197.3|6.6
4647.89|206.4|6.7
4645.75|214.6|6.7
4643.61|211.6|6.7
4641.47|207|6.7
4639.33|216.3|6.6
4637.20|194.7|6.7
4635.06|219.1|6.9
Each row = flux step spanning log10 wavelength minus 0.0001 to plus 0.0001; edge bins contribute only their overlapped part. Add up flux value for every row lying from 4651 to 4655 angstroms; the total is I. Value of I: 400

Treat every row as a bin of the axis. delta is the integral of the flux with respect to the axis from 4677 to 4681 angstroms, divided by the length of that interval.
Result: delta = 195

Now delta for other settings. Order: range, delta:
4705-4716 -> 198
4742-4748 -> 198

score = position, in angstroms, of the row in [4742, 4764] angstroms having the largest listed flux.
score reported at 4743.03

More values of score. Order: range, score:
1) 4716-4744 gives 4732.12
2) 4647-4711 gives 4708.21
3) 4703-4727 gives 4708.21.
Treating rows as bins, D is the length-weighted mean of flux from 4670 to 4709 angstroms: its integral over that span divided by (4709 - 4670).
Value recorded 199.8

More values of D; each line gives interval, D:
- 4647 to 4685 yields 198.8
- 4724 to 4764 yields 196.2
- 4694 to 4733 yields 198.1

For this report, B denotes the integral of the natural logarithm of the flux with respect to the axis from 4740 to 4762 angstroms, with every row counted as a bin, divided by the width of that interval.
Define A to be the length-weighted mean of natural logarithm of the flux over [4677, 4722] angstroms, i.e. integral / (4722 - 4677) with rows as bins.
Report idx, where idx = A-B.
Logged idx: 0.018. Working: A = 5.294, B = 5.277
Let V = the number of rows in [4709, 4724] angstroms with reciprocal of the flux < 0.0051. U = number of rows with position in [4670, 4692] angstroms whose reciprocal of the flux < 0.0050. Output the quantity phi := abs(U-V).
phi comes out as 3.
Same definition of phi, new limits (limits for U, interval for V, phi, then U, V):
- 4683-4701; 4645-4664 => 3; 5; 8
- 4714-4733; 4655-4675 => 5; 1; 6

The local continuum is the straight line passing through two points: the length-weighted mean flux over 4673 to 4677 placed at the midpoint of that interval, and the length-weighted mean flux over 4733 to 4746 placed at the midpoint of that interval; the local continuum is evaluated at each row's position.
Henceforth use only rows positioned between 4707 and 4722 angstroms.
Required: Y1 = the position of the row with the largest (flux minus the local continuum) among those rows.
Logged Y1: 4708.21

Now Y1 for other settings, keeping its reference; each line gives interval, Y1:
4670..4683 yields 4682.26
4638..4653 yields 4639.33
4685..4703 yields 4697.38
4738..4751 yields 4738.66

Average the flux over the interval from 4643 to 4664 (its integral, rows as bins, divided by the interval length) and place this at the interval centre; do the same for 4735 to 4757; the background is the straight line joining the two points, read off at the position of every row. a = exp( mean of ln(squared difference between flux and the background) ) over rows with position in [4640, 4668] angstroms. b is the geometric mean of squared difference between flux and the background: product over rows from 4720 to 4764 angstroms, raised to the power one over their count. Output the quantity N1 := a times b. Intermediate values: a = 21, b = 4.6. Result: 98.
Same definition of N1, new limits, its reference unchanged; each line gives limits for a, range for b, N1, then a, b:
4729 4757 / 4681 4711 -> 32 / 2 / 14.5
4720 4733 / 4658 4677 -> 321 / 14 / 22.2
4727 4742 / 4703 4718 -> 38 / 3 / 12.5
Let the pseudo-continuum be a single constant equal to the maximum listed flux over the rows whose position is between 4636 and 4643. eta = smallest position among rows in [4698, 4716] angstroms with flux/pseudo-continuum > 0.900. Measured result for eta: 4699.54 angstroms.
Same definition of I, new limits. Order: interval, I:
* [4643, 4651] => 830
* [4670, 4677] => 582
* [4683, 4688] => 405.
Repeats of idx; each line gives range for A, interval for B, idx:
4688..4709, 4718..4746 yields 0.024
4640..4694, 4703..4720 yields 0.012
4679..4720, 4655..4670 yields 0.002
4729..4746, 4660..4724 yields -0.002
